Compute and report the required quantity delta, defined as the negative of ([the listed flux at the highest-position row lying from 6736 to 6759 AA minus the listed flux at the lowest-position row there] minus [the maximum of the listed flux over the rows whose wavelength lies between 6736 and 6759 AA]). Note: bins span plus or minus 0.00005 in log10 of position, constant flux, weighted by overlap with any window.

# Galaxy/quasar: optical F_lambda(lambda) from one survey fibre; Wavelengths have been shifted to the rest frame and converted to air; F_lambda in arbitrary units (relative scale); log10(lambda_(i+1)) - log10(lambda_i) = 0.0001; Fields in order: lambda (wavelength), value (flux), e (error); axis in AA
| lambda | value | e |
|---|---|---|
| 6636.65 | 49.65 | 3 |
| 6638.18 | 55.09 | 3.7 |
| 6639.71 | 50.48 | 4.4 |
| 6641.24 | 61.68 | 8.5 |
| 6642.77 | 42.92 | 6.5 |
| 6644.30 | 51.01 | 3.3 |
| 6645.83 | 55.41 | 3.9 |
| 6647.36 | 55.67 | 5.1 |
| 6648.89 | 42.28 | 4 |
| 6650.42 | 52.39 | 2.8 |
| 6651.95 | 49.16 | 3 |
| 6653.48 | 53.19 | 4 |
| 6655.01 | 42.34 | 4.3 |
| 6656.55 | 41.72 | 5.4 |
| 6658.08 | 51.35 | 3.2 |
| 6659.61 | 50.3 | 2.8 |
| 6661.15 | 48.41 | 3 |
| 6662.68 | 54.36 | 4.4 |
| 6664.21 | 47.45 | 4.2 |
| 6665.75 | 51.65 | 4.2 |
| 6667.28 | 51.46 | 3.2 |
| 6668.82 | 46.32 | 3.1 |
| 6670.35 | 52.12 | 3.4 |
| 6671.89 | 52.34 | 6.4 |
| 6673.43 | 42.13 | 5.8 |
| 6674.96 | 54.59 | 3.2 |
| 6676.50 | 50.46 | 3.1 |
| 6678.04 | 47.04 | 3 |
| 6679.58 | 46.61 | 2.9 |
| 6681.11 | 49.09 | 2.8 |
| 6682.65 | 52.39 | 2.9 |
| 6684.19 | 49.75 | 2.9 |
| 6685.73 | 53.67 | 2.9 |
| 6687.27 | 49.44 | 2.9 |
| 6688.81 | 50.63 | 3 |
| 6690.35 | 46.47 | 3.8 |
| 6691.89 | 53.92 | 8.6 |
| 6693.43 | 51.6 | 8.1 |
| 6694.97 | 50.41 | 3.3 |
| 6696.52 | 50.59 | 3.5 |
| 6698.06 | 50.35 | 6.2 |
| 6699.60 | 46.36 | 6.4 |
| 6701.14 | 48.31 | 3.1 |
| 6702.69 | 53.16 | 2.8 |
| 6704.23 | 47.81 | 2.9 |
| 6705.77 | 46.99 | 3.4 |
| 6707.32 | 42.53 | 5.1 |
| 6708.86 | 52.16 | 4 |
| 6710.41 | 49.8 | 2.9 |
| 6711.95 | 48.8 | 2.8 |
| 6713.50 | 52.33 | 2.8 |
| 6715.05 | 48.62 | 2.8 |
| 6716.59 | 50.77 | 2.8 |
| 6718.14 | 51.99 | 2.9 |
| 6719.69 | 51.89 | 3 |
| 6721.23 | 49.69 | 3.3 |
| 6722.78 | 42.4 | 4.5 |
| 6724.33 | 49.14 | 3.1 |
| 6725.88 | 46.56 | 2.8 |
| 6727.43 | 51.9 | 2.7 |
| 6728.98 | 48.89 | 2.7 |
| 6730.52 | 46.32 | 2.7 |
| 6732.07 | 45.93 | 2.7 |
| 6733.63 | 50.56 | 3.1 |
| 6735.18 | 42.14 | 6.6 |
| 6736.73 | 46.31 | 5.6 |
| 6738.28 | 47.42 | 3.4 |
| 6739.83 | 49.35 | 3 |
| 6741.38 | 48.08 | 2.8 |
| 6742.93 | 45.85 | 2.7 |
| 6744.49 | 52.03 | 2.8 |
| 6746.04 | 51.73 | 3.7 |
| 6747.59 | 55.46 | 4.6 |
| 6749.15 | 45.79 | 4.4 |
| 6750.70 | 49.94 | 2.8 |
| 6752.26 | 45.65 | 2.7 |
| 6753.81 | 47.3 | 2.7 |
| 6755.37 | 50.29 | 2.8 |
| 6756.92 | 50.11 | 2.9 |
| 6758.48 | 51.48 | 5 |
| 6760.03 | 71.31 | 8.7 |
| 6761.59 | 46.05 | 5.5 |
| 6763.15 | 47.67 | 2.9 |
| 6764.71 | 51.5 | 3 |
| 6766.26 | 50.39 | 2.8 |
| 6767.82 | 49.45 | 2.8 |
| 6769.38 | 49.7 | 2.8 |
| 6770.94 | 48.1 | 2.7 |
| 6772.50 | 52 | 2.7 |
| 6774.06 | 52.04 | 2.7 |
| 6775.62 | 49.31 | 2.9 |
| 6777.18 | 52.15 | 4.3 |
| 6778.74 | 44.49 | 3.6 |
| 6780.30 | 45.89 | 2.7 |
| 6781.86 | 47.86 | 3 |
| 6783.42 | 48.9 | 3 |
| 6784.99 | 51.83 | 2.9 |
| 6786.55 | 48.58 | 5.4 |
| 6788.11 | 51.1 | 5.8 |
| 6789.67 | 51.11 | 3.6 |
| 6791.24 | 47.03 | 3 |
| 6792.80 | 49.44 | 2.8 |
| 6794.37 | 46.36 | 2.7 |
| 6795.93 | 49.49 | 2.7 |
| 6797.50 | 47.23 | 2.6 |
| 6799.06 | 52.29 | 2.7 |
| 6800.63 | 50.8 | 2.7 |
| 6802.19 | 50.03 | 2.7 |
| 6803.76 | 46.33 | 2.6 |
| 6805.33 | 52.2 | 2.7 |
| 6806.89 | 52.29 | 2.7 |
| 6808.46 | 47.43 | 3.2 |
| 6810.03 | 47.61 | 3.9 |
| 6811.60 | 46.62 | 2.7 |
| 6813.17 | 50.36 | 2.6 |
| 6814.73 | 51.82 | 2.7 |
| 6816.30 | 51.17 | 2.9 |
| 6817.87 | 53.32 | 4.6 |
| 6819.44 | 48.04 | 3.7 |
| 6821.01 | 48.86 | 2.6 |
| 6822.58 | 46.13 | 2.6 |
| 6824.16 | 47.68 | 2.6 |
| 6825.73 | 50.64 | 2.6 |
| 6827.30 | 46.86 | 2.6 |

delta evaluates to 50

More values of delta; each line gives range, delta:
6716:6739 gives 55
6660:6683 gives 51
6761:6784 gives 49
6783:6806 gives 49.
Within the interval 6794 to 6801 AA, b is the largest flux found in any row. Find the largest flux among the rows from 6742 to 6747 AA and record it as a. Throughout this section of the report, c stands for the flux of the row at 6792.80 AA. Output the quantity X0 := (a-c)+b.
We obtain 55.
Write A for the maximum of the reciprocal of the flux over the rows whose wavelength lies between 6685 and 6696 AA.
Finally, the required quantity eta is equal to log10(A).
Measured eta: -1.67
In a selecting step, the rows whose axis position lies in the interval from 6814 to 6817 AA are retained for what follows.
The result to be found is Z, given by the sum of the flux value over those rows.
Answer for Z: 103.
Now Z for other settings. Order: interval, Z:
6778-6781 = 90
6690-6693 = 100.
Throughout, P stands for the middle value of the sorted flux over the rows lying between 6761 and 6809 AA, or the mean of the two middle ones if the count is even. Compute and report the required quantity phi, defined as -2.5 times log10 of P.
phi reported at -4.24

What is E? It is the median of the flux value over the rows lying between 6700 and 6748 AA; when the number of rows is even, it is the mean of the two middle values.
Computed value 48.9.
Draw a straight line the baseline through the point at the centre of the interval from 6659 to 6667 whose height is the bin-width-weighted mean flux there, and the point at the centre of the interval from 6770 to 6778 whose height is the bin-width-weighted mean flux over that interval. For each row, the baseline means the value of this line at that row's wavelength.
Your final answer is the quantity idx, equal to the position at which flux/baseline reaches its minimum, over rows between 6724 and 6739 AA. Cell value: 6735.18 AA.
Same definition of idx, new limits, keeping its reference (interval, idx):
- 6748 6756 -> 6752.26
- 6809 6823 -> 6822.58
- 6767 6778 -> 6770.94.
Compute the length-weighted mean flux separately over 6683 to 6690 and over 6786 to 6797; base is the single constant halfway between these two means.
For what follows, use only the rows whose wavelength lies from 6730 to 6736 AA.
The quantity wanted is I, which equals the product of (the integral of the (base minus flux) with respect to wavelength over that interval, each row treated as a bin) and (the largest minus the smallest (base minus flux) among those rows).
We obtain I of 181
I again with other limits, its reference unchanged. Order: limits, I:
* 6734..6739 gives 109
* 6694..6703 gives 6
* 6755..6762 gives -821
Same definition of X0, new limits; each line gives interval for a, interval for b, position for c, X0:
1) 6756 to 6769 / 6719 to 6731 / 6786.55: 75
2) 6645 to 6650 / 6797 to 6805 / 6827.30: 61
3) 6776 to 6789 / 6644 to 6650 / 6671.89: 55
